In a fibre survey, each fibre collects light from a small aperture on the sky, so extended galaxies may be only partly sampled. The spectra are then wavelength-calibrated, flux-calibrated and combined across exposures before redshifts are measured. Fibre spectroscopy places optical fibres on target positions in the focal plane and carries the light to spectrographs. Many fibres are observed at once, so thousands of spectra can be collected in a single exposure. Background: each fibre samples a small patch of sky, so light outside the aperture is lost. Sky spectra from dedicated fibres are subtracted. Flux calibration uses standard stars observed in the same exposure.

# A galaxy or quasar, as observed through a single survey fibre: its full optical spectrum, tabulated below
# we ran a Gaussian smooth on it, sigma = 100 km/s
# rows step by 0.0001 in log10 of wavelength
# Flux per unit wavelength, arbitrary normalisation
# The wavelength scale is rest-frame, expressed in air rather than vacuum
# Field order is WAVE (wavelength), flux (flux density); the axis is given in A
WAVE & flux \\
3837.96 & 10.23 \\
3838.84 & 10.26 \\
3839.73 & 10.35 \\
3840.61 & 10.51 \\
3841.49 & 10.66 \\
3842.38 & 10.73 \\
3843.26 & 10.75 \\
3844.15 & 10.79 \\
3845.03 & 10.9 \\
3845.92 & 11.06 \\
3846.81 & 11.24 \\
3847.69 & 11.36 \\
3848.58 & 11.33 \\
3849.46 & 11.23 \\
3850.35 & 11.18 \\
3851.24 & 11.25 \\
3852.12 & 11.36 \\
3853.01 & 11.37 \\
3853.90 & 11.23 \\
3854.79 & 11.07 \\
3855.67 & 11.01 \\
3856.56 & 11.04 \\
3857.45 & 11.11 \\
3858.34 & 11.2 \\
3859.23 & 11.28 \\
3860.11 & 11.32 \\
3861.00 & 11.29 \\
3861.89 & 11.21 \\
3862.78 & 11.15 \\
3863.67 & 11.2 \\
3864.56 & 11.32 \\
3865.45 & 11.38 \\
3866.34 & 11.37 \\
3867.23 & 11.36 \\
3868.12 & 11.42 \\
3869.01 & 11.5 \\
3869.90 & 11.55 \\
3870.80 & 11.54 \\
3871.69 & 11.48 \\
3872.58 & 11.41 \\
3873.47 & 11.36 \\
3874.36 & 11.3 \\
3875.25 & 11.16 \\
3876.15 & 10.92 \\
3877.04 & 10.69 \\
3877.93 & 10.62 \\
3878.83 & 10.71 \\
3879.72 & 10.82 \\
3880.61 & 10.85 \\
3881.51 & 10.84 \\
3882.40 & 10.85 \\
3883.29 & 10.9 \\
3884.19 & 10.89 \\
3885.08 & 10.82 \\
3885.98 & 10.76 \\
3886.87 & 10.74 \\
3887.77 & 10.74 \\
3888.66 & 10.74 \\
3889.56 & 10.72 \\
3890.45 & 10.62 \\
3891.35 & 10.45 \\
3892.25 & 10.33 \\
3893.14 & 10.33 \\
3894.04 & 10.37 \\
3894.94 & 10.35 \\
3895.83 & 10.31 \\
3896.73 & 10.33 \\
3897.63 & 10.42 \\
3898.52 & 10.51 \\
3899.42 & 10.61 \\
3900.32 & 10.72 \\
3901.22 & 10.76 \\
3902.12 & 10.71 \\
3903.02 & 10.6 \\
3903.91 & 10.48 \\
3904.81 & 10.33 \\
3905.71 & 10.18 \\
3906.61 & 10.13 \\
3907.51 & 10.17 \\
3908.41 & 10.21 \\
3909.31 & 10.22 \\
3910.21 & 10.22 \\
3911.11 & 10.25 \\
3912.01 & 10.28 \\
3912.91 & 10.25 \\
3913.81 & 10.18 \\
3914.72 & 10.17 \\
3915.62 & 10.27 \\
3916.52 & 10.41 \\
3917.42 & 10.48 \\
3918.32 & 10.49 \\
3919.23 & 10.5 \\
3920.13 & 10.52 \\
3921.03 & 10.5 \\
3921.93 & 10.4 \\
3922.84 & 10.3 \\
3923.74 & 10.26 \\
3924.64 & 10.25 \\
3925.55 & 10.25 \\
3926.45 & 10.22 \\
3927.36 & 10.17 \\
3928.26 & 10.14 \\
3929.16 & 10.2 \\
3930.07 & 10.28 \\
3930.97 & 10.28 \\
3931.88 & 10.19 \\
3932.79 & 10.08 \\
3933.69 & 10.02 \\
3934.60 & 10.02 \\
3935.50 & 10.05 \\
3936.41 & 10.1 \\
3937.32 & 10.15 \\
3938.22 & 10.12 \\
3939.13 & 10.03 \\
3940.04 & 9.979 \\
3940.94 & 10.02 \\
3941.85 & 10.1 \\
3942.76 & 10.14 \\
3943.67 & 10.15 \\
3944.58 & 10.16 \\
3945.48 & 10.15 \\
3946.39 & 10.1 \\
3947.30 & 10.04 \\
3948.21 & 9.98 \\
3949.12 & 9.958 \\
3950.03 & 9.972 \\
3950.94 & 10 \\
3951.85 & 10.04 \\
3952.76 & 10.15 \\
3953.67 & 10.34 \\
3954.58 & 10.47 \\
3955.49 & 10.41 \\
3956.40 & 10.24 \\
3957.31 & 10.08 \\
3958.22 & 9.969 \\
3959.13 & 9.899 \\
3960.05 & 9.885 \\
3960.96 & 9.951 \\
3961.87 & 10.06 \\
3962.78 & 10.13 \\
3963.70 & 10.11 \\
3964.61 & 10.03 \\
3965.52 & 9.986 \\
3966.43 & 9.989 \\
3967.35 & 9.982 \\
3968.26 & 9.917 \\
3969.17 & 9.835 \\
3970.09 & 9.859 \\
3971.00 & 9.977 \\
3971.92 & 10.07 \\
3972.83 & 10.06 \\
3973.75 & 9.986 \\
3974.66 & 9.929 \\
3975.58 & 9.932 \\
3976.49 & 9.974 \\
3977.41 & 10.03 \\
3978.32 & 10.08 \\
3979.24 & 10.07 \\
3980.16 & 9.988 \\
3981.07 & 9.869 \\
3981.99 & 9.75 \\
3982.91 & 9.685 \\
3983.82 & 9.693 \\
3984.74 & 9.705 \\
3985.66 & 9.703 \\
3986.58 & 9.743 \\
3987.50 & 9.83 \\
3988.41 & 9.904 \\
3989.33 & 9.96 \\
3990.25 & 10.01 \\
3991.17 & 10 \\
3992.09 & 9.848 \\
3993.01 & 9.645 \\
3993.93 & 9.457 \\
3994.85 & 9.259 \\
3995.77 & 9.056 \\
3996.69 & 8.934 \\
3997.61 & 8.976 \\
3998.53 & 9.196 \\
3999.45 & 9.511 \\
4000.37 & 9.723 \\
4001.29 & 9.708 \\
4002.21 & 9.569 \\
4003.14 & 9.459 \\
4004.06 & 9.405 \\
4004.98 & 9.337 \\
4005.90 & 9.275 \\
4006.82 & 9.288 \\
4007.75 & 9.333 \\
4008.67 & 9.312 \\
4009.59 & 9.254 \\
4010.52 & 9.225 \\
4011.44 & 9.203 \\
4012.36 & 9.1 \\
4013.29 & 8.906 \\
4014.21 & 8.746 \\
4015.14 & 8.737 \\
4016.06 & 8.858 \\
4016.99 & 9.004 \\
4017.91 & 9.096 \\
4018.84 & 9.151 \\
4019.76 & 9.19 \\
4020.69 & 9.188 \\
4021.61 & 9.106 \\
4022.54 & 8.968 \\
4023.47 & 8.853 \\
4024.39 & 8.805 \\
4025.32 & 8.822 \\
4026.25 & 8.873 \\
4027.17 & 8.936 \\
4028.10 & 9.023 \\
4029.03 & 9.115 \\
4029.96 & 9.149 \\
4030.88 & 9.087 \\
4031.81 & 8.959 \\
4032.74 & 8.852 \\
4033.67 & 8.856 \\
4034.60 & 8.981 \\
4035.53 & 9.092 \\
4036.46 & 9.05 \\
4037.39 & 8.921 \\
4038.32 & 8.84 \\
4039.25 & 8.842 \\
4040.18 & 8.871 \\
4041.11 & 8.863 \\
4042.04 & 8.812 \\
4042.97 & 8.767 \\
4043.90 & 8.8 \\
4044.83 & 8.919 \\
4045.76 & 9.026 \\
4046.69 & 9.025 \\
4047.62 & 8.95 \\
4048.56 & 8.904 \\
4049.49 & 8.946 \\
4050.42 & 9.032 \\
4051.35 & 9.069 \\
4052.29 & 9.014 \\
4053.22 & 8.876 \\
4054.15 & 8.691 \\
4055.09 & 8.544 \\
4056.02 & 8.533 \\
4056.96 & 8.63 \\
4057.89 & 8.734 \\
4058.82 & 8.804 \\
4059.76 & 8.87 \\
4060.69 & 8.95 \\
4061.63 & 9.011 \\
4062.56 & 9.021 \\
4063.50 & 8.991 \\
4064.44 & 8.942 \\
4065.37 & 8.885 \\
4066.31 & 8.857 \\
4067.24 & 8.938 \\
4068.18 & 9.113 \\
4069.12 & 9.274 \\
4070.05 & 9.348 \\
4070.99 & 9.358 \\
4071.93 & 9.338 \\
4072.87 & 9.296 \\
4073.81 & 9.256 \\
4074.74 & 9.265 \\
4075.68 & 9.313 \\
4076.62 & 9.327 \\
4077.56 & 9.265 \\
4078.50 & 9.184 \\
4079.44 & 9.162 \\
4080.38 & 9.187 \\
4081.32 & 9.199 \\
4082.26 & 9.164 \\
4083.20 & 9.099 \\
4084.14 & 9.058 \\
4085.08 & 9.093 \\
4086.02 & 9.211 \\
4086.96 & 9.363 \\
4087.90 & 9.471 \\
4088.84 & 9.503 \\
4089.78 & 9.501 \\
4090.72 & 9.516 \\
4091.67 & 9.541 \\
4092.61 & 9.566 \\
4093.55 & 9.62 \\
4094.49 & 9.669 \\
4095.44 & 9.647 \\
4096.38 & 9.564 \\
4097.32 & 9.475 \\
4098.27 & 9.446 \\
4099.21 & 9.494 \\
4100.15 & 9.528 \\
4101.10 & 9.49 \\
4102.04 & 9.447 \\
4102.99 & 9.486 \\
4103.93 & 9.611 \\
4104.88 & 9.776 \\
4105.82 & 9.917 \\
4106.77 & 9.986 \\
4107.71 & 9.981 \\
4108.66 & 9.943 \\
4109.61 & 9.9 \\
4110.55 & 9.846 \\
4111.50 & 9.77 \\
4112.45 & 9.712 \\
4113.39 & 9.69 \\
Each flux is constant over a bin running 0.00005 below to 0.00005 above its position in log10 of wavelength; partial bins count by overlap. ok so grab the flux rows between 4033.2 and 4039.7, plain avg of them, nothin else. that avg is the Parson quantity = 8.9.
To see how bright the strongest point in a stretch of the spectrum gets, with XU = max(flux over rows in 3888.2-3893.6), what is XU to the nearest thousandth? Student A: 10.740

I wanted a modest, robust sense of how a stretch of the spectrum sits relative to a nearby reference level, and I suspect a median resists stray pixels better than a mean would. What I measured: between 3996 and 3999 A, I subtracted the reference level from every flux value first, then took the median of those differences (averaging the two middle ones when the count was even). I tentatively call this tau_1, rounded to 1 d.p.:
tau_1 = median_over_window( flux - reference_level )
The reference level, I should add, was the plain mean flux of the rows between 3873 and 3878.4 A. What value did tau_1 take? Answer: -2.0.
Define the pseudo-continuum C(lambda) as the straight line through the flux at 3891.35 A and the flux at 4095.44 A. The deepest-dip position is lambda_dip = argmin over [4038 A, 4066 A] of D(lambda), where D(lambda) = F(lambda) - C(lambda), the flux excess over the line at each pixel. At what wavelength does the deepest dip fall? 4056.02 A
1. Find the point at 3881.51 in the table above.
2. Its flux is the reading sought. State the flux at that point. 10.84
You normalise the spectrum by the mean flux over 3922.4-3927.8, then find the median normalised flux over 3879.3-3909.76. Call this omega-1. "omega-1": 1.04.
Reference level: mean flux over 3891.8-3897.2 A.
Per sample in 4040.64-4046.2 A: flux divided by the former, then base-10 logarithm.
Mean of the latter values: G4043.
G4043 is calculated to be -0.07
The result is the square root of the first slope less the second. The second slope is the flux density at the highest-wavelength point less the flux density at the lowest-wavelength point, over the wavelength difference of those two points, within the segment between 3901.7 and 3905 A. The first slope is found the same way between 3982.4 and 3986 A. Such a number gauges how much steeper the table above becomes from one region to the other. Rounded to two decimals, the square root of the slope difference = 0.38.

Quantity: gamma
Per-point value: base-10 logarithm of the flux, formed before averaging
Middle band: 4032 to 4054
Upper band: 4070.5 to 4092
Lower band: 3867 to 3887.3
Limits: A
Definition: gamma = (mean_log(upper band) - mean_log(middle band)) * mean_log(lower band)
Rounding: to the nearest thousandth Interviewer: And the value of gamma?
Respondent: 0.018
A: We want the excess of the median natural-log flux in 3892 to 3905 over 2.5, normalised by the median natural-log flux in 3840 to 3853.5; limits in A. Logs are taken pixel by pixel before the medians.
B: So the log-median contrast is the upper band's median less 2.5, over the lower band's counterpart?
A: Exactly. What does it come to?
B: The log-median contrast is -0.065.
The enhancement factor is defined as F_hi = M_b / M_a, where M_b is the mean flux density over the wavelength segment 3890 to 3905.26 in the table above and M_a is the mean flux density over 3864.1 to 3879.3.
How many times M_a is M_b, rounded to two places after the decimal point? 0.93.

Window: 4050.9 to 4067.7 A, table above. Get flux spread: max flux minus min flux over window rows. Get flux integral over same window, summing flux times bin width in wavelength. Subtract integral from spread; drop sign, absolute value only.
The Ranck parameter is 148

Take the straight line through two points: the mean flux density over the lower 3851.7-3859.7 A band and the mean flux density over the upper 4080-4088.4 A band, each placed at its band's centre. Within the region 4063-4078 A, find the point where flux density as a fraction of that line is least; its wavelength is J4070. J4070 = 4066.31 A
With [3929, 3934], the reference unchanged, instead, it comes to 3933.69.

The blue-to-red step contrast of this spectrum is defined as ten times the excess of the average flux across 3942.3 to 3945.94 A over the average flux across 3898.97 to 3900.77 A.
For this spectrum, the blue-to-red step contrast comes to -5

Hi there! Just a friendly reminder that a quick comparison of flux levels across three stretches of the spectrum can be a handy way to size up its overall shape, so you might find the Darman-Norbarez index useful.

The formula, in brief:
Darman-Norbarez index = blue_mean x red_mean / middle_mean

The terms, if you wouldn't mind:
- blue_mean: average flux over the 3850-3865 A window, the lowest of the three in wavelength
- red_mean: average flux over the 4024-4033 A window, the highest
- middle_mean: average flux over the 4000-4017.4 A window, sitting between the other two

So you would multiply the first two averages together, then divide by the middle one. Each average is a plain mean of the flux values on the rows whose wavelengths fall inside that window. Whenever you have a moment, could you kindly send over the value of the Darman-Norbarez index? 10.9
